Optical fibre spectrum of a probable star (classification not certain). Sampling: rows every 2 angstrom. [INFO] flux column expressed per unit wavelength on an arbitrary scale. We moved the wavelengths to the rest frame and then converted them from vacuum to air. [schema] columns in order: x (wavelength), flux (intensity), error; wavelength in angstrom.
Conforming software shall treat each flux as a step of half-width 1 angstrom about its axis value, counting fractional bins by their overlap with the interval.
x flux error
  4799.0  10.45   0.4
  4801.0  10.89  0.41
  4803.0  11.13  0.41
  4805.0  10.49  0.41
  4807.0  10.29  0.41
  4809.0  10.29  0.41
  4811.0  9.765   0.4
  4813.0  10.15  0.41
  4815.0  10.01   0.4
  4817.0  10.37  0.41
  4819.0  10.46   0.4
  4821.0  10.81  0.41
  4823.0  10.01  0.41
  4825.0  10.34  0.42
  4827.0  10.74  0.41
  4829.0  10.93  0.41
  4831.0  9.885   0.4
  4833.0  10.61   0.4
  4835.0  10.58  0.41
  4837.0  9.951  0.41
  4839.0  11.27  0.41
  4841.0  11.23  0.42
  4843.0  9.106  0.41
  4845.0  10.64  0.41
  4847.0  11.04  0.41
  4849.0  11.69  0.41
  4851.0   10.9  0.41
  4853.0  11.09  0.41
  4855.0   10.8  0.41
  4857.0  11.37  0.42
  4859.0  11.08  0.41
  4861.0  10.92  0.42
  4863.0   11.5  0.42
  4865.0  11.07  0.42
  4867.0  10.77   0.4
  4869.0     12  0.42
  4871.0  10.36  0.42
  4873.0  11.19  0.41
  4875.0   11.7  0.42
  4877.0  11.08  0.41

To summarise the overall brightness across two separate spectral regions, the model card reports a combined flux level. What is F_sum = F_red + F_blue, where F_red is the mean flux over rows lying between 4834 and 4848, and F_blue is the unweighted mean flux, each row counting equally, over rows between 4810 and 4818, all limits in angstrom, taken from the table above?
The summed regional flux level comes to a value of 20.6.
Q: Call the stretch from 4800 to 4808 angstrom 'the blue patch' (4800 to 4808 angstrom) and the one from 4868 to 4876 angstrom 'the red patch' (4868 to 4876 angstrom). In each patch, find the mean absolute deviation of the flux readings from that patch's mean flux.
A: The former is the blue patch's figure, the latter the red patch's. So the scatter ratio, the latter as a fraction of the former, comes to 1.7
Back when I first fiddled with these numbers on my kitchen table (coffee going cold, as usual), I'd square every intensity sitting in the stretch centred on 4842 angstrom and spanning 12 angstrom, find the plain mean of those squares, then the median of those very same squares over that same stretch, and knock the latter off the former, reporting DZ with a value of -5.9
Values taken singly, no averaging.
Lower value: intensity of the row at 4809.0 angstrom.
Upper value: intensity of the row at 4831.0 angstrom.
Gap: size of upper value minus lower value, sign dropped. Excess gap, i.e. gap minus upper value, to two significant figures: -9.5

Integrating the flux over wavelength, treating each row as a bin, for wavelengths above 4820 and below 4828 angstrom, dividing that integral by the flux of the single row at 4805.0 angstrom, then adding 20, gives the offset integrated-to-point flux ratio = 28.0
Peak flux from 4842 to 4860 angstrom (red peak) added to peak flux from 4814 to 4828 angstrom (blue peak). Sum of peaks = 22.5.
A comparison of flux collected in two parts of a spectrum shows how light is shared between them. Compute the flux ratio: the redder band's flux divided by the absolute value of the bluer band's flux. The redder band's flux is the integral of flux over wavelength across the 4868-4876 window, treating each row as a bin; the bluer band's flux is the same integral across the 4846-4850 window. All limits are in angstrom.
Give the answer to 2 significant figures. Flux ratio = 2.0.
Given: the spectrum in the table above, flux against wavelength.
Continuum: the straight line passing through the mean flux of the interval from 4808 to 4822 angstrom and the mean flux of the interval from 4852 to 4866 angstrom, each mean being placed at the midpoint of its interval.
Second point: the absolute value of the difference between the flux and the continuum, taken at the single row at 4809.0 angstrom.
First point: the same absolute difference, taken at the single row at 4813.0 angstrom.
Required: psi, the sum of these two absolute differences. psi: 0.2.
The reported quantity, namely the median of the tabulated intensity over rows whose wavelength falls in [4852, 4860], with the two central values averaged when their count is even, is 11.1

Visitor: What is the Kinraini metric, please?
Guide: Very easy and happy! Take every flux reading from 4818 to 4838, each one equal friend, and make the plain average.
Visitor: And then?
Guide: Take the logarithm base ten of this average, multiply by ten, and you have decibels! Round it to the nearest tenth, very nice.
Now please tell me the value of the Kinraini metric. 10.2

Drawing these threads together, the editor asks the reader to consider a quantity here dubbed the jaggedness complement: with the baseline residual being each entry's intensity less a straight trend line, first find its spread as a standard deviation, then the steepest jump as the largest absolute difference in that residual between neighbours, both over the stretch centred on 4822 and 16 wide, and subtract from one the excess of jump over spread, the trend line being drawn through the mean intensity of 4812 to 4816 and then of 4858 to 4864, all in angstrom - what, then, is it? 0.4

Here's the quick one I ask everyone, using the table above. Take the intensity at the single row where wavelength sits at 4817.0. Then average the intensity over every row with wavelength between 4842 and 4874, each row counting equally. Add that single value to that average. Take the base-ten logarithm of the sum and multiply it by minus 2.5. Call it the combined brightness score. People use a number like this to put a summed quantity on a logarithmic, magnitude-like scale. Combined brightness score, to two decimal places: -3.32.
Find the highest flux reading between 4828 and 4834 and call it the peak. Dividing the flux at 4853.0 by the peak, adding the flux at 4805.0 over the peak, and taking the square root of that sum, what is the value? 1.41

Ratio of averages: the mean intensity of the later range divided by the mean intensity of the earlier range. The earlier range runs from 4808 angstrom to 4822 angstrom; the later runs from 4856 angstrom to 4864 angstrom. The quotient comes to 1.09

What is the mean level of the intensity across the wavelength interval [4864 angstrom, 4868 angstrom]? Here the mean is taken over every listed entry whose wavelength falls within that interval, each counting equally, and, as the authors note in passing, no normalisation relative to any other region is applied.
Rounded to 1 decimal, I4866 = 10.9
